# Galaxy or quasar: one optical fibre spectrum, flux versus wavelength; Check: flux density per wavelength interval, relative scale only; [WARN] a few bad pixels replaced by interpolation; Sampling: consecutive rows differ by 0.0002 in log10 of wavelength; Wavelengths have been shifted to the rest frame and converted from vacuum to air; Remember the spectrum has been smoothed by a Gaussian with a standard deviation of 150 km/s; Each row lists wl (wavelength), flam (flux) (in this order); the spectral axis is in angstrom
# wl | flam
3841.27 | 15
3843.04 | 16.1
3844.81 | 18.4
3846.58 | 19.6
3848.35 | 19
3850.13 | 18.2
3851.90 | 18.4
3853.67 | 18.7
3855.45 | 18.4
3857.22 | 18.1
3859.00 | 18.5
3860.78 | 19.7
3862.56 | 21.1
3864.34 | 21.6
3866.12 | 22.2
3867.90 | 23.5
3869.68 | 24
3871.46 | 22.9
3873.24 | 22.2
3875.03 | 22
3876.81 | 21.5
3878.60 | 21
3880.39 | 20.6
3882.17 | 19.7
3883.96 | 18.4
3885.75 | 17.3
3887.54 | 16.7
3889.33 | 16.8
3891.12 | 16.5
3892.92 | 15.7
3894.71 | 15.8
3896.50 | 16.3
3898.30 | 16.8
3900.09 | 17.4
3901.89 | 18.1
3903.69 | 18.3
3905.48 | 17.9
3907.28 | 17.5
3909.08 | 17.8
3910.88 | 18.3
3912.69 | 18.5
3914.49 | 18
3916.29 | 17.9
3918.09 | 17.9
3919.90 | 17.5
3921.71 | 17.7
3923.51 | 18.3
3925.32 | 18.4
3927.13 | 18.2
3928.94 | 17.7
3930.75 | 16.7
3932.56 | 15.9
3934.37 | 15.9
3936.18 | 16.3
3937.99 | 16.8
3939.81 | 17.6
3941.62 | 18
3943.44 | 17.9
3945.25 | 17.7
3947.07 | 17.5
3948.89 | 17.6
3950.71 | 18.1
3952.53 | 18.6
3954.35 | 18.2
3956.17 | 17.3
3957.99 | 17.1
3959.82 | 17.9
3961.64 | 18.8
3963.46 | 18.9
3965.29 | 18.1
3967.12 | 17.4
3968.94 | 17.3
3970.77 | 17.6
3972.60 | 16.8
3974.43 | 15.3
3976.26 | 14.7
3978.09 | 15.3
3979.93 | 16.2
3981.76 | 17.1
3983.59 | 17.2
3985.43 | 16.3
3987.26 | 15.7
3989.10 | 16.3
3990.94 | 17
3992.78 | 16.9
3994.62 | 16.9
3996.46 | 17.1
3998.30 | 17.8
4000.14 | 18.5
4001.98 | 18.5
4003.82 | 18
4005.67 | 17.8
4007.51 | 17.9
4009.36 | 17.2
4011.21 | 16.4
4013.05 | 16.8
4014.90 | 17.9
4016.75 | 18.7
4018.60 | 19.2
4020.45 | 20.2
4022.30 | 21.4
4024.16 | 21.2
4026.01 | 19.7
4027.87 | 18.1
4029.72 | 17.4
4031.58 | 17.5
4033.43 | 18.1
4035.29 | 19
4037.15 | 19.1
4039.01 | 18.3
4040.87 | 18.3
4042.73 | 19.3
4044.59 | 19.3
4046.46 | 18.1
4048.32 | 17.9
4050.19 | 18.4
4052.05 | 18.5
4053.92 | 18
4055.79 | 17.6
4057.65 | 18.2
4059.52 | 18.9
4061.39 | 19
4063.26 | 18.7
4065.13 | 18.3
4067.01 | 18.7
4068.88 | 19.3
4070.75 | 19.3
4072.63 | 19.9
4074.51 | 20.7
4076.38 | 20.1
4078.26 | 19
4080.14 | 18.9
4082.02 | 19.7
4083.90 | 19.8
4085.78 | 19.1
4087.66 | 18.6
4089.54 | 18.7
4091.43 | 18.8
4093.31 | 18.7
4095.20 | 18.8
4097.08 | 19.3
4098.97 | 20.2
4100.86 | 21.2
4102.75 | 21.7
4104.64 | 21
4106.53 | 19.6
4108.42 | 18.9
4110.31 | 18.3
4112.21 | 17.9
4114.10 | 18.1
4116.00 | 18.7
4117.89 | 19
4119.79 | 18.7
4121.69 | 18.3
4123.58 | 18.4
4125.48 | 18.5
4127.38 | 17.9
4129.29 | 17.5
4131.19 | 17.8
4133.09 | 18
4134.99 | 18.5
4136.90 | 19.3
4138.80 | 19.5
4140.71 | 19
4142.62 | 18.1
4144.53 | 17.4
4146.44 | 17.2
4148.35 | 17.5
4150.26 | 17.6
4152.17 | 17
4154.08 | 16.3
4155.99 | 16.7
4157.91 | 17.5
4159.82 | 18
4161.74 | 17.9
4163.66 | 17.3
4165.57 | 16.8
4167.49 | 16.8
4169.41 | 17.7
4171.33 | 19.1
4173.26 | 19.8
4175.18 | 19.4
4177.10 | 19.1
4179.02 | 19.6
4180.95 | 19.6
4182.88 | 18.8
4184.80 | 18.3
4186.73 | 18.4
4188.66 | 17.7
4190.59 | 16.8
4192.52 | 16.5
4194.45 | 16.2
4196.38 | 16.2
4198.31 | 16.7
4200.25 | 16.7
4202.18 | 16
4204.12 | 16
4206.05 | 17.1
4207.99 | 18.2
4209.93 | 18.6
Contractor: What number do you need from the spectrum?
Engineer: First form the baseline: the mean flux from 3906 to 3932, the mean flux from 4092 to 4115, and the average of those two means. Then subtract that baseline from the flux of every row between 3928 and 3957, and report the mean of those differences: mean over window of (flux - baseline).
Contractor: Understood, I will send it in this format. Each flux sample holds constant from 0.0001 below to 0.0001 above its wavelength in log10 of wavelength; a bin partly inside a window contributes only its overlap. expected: -1.3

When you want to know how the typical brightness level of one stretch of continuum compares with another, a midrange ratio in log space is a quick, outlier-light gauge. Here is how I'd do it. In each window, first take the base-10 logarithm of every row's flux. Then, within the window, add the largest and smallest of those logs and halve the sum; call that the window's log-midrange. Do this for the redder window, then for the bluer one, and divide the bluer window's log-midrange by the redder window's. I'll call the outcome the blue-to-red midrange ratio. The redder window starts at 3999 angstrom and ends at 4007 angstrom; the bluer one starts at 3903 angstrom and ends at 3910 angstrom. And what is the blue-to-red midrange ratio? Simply 1.00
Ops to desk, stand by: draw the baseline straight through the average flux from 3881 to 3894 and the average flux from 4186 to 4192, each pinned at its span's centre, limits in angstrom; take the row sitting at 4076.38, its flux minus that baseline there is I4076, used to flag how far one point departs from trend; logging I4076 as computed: 3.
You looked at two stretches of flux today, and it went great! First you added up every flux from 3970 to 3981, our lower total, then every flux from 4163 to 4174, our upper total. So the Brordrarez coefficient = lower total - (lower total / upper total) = 95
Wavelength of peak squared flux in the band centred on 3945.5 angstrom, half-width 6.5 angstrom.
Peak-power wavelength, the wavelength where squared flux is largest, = 3950.71 angstrom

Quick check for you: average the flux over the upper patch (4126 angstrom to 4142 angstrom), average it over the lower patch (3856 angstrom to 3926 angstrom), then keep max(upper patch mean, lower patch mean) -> 18.93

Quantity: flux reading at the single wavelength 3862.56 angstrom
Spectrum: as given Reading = 21.1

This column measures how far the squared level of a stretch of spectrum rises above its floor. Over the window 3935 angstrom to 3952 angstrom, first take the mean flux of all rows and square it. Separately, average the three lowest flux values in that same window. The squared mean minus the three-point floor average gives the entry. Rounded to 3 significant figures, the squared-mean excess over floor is 289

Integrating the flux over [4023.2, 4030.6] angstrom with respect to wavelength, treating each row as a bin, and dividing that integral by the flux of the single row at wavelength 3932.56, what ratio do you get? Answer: 8.9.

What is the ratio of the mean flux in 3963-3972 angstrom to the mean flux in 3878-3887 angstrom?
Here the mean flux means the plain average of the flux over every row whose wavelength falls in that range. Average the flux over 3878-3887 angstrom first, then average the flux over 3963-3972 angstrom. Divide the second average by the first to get 0.92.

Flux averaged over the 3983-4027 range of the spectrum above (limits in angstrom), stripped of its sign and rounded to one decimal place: 17.9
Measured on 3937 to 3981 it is 17.4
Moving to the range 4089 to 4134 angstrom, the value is 18.9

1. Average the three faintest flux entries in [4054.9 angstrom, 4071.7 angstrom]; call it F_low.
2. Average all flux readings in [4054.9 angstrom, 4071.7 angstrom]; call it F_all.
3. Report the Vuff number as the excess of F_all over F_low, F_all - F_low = 0.6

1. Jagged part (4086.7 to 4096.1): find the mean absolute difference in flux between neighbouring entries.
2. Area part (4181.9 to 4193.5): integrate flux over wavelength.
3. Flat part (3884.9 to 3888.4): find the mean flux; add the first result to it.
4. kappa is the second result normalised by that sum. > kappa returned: 12.0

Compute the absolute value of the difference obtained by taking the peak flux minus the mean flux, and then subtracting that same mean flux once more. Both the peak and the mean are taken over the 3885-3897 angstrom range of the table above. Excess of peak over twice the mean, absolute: 15.6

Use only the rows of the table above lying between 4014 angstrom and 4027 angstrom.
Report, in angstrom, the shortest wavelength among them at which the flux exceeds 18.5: 4016.75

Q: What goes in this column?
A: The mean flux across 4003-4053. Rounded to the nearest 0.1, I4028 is 18.5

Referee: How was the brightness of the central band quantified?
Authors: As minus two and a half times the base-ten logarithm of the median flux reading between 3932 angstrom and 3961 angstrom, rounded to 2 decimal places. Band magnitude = -3.11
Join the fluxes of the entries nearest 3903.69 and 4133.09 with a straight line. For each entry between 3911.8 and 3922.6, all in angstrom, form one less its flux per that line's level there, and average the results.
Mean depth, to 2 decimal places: 0.02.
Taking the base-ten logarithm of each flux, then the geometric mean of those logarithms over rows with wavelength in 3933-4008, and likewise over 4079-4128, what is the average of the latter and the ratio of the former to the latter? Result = 1.12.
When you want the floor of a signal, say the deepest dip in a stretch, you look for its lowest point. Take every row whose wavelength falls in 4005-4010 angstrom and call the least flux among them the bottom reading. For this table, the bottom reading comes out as 17.2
